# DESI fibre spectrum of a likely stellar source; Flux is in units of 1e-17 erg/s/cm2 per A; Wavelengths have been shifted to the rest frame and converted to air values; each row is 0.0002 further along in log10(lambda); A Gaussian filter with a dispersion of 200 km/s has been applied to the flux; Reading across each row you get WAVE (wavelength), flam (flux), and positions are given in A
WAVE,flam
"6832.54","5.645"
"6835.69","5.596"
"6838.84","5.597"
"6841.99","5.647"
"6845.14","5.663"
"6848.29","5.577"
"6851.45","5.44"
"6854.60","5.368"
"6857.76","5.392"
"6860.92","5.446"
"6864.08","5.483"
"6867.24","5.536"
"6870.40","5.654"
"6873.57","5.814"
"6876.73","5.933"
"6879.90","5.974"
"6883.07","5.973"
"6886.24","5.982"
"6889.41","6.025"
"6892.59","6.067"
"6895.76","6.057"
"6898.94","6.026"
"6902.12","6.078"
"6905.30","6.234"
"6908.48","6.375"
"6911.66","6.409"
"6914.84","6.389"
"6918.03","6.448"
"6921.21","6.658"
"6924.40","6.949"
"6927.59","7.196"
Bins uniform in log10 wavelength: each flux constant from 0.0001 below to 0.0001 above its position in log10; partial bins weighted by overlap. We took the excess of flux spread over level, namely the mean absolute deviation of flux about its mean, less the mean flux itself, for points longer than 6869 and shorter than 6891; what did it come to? -5.81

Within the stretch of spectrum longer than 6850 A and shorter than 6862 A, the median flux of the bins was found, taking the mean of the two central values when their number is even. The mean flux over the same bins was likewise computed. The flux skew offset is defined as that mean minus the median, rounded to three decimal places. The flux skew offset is -0.005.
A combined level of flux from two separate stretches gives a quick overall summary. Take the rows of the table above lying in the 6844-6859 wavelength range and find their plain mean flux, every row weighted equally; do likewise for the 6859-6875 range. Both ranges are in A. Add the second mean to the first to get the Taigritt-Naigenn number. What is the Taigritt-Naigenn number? 11.1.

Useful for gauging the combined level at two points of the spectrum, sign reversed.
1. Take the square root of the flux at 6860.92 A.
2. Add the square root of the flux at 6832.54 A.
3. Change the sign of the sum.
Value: -4.71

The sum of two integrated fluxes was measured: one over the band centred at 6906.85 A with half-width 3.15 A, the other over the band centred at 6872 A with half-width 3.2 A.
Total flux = 76.4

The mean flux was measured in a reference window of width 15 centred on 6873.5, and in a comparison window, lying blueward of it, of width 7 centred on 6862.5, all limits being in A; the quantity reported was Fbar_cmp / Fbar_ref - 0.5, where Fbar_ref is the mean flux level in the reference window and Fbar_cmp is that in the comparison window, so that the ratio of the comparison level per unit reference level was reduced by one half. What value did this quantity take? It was 0.445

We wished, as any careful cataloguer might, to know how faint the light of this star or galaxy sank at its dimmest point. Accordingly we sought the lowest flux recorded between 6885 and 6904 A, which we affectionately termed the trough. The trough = 5.982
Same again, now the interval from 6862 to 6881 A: 5.483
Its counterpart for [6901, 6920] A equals 6.078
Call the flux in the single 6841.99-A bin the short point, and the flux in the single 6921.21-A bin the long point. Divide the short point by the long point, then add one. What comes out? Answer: 1.85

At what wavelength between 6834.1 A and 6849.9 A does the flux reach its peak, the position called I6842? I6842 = 6845.14 A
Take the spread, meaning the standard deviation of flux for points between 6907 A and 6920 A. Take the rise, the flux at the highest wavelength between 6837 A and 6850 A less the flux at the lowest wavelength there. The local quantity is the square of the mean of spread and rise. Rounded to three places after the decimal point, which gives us 0.000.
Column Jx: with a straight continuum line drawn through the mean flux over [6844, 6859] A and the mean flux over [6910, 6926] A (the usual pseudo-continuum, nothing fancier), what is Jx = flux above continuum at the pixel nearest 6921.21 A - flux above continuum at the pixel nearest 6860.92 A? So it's 0.23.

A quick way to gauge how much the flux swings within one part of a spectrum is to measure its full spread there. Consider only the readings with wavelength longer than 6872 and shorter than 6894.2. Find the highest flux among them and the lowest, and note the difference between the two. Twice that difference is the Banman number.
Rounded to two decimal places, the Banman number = 0.51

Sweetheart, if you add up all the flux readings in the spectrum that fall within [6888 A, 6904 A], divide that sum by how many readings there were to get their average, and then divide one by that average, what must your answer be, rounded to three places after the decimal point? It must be 0.165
